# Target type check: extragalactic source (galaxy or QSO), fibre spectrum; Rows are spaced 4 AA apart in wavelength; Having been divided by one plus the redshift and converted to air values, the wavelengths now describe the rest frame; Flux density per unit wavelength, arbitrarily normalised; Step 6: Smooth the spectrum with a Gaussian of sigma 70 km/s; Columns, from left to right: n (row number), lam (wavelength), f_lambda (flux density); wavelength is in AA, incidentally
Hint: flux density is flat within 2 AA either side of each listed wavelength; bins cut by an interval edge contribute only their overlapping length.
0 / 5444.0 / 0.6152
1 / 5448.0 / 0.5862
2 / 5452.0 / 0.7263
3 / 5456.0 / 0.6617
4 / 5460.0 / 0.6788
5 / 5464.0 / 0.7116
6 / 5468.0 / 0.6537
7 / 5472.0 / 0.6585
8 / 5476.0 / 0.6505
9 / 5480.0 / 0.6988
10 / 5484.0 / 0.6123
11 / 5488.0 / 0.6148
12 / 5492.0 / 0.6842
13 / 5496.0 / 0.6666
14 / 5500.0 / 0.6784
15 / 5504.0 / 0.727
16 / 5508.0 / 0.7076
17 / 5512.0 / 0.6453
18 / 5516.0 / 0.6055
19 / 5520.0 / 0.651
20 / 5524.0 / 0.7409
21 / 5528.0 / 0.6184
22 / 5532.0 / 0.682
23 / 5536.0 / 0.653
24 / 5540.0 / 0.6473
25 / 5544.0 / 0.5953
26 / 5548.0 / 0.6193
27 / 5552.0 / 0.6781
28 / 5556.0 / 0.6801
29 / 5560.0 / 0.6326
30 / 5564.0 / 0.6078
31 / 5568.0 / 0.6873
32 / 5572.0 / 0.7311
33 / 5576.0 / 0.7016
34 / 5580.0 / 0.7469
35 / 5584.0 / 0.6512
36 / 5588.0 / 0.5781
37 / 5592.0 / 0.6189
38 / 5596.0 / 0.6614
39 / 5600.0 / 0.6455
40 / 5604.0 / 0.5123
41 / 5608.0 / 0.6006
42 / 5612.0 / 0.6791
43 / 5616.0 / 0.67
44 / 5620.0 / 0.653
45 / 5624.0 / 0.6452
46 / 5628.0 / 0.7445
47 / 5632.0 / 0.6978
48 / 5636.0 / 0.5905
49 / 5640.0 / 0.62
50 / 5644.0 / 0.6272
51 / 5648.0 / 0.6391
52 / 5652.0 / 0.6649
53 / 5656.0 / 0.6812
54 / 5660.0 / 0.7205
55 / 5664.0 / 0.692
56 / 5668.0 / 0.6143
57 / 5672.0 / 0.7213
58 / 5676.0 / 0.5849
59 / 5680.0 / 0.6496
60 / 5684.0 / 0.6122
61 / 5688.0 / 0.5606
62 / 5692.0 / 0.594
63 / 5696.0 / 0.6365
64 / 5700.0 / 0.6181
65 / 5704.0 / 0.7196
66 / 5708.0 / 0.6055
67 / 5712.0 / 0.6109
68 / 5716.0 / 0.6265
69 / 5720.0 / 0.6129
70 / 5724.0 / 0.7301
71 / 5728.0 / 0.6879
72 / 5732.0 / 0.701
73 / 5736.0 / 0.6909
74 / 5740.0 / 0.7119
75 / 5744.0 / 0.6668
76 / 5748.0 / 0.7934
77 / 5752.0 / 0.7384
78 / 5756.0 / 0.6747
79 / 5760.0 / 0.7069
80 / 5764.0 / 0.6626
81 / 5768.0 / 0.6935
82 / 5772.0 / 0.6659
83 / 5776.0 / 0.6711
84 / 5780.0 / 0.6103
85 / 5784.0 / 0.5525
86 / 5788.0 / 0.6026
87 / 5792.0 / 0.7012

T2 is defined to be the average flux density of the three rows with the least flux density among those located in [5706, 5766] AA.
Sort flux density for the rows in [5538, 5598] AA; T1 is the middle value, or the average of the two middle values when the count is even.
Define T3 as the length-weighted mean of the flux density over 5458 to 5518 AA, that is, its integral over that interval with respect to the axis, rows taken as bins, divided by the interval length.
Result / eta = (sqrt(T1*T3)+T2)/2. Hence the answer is 0.634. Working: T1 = 0.651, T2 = 0.610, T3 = 0.666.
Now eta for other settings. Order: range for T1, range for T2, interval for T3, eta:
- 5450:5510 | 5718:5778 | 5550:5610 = 0.655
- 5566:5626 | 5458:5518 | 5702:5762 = 0.640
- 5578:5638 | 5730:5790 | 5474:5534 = 0.623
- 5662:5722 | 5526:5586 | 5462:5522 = 0.623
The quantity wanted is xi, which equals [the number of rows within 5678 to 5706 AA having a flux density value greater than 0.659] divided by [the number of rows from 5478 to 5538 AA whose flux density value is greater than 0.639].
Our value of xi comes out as 0.1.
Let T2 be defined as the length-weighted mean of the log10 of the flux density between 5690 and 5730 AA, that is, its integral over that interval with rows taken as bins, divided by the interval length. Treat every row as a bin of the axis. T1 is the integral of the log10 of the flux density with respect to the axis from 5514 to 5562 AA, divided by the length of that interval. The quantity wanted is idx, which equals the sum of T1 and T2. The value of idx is -0.38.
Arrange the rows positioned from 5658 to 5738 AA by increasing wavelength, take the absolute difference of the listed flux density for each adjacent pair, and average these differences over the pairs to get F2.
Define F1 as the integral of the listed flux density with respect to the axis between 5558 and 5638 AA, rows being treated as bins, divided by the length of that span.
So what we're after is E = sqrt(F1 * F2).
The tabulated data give 0.188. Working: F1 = 0.653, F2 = 0.054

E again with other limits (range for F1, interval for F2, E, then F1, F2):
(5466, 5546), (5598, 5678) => 0.192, 0.660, 0.056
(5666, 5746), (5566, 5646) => 0.186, 0.648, 0.053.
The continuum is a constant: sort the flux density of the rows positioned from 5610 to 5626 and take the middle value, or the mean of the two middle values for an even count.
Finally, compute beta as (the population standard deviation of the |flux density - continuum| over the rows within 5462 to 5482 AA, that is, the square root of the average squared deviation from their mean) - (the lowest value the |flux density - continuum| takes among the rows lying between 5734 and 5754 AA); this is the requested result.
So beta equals 0.0132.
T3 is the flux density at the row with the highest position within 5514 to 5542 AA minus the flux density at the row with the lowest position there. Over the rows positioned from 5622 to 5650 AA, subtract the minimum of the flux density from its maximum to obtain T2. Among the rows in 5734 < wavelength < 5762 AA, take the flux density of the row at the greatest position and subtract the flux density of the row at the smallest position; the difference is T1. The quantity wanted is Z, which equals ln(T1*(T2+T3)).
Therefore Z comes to -5.8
